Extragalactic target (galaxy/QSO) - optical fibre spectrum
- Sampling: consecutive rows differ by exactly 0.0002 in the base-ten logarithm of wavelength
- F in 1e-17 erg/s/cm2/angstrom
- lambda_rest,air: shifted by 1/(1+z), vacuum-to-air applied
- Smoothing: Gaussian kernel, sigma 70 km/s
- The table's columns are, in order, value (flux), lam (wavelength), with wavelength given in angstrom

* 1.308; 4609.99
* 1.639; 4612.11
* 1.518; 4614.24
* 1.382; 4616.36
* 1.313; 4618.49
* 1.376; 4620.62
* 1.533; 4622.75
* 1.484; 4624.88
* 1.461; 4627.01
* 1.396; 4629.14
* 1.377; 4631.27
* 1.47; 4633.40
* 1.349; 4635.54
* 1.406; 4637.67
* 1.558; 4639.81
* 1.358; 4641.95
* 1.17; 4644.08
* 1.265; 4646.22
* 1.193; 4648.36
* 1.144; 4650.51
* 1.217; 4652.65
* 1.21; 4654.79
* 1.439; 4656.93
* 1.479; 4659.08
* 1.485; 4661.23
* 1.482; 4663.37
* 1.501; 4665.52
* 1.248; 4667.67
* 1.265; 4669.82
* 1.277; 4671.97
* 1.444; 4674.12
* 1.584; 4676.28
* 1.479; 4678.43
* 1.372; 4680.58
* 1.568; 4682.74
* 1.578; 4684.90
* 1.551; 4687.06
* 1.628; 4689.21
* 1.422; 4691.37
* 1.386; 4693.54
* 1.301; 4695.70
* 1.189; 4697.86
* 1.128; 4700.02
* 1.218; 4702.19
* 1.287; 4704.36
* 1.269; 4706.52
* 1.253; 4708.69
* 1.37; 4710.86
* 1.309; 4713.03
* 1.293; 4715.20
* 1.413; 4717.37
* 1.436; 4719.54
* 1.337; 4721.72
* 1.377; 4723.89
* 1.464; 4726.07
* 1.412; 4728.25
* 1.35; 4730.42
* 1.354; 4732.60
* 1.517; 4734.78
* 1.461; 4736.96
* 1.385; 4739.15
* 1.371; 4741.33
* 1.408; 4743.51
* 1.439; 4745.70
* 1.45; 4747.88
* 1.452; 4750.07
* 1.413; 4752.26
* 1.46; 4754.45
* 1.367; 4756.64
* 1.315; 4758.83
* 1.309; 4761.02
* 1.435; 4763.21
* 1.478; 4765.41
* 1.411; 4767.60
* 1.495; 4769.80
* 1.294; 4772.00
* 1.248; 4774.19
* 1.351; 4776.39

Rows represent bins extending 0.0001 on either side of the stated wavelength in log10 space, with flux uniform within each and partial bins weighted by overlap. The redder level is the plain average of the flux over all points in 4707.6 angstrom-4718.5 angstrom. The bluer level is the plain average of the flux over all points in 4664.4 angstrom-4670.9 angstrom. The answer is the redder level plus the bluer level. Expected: 2.67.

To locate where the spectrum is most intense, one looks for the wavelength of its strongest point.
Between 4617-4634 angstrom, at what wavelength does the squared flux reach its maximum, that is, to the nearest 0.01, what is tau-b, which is 4622.75 angstrom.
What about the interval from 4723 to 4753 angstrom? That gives 4734.78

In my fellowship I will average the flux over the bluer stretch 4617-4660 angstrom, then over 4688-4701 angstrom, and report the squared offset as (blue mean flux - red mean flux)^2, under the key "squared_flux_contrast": 0.000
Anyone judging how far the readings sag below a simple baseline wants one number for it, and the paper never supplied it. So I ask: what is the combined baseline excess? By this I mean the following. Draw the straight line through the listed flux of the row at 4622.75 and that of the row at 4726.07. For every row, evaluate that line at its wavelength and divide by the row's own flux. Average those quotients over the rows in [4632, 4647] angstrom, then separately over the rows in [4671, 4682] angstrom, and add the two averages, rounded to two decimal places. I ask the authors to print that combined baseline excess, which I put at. 2.17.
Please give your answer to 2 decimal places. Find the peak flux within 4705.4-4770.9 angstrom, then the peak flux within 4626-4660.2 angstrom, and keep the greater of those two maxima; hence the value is 1.56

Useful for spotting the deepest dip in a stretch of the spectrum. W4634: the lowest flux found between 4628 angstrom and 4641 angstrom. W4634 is 1.349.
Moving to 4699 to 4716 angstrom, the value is 1.128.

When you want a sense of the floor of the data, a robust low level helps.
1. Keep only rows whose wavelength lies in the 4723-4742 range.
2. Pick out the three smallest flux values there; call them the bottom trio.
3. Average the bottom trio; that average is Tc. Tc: 1.36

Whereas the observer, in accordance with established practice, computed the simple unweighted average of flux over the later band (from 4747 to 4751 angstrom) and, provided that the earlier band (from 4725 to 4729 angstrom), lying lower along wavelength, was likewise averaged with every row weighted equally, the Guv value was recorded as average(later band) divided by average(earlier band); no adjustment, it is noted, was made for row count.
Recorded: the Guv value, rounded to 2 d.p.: 1.01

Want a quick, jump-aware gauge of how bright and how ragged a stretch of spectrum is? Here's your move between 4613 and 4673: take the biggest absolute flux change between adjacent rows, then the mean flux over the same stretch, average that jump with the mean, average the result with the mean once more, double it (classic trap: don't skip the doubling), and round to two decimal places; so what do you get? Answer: 2.18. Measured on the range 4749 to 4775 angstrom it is 2.19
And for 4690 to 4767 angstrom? 2.13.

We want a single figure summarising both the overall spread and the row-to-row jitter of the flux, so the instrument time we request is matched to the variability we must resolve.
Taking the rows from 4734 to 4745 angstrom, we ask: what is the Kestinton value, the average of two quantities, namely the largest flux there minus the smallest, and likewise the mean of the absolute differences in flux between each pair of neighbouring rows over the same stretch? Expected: 0.096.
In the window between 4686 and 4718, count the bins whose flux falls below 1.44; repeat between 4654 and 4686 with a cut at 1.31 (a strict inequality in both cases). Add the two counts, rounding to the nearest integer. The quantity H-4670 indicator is 17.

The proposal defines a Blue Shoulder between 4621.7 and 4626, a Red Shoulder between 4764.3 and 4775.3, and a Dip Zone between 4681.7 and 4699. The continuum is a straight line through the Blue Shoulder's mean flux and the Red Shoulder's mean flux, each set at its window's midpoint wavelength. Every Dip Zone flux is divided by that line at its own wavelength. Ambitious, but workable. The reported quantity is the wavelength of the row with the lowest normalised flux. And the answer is 4697.86 angstrom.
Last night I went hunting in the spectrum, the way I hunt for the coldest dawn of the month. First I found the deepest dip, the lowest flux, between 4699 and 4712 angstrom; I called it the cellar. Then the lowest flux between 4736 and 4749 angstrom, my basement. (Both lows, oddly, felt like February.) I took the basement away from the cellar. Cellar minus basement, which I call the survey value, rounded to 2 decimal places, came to -0.24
